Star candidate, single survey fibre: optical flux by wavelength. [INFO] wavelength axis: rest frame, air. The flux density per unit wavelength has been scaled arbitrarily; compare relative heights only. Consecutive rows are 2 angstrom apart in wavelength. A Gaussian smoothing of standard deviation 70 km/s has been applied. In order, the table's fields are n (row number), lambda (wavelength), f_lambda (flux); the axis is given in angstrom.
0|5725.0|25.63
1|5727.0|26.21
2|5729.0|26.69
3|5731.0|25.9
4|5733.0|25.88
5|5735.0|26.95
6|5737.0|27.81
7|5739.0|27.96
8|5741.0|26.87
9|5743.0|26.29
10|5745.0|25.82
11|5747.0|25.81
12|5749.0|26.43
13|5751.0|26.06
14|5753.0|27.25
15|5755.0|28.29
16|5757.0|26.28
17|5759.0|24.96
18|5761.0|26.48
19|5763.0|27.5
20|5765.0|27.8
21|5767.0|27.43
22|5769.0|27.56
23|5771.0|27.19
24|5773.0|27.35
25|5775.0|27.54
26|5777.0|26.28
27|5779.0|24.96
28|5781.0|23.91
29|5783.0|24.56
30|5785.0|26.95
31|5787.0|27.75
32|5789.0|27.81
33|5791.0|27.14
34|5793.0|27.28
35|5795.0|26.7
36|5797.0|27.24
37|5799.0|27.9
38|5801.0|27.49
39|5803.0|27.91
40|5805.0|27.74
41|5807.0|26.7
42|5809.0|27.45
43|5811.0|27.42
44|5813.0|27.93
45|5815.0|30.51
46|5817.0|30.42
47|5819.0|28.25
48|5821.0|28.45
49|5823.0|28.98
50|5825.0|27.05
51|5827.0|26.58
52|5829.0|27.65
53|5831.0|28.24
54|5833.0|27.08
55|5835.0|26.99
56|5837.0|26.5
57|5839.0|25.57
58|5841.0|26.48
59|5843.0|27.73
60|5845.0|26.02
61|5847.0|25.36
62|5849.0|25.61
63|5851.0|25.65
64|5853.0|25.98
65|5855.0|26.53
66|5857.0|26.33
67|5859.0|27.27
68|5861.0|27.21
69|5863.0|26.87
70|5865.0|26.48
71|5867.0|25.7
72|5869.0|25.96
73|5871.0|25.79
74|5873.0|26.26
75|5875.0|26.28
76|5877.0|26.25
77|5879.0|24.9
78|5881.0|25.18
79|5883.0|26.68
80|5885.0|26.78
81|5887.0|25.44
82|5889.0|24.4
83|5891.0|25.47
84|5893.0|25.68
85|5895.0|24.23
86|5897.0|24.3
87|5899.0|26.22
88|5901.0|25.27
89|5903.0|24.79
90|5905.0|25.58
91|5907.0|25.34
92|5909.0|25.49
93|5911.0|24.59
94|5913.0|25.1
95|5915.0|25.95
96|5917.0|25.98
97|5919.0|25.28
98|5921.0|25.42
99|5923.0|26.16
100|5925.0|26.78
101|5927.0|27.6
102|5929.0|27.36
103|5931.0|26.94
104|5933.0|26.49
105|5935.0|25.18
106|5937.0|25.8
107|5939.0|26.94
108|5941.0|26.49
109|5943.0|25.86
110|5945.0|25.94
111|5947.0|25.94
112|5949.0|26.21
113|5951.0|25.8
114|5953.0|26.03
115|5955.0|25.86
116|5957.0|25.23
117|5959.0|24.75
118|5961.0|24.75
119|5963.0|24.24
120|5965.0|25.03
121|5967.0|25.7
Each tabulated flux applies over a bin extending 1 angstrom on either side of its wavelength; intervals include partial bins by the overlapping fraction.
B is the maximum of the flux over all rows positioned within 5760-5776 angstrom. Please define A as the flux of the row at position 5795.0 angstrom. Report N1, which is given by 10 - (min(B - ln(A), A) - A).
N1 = 12.2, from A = 26.7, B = 27.8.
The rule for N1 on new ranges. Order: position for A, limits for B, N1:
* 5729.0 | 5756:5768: 12.2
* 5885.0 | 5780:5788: 12.3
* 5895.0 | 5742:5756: 10.0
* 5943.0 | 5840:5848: 11.4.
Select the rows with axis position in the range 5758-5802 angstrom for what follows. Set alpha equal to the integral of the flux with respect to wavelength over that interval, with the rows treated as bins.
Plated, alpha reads 1180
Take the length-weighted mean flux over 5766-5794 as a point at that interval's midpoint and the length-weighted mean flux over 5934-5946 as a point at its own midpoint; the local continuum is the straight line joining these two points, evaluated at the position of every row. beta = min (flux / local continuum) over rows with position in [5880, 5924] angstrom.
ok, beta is 0.924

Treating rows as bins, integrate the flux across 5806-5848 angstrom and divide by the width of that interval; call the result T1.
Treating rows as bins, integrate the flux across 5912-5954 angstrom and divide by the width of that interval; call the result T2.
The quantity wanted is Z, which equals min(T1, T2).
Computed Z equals 26.2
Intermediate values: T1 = 27.49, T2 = 26.2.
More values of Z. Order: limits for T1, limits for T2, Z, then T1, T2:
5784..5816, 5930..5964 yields 25.8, 27.62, 25.8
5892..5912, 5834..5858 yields 25.1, 25.15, 26.2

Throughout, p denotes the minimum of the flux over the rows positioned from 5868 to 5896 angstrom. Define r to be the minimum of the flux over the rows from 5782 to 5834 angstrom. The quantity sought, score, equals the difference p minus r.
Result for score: -0.3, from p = 24.23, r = 24.56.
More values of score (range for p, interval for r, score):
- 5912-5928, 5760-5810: 1.2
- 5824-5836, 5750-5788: 2.7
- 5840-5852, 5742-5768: 0.4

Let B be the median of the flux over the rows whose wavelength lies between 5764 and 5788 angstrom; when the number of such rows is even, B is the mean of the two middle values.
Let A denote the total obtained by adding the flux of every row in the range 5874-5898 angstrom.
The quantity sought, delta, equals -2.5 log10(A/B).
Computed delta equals -2.62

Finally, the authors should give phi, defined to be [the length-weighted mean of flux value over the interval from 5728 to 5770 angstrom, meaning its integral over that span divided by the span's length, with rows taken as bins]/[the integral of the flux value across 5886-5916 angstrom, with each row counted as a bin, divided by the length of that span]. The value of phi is 1.06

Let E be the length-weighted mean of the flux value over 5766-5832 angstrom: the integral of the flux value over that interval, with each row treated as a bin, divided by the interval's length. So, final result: 27.4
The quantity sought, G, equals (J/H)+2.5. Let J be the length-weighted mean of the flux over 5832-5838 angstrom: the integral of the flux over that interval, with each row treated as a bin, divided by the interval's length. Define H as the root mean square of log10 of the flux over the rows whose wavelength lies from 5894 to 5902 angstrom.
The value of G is 21.7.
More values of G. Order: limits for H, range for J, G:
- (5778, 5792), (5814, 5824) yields 23.2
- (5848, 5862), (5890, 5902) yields 20.2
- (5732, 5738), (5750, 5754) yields 21.1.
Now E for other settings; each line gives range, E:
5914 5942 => 26.3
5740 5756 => 26.6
